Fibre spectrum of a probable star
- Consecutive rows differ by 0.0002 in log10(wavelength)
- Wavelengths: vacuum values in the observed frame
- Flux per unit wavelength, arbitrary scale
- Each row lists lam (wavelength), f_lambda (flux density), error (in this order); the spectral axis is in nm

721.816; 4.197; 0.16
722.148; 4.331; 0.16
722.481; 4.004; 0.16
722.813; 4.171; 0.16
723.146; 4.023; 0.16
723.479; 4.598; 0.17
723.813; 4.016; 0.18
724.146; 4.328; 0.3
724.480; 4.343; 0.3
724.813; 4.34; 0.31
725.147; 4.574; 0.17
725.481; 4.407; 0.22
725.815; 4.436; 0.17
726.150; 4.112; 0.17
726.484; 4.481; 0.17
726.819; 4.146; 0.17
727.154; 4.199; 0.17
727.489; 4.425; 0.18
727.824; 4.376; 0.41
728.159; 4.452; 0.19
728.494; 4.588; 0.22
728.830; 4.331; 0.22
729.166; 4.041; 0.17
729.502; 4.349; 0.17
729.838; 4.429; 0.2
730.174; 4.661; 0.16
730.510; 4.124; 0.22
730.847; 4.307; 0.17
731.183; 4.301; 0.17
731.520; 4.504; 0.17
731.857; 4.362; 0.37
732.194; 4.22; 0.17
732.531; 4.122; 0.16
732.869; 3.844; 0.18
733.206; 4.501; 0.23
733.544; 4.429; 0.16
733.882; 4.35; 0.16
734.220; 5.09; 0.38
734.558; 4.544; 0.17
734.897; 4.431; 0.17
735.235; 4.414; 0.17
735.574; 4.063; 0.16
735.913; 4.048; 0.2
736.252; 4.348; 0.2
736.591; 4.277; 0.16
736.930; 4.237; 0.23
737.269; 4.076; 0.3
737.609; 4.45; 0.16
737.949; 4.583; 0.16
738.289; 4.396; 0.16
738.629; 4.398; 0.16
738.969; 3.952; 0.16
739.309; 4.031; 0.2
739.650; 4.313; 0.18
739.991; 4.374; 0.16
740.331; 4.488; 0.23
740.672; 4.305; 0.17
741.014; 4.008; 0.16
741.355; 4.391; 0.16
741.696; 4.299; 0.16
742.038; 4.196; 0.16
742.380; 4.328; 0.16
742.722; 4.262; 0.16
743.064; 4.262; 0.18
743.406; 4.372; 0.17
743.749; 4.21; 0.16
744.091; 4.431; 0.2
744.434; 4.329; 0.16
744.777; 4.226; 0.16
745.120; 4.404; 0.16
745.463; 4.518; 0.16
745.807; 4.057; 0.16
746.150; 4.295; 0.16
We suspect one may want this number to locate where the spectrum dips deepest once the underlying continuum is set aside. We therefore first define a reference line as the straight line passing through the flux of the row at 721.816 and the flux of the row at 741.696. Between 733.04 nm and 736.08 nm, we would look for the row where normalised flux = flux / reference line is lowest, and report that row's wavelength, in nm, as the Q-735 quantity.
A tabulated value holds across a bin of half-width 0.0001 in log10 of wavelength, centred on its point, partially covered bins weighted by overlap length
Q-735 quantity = 735.913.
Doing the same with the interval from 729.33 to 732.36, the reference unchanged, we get 730.510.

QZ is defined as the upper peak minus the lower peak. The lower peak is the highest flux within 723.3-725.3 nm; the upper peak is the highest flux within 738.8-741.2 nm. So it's -0.11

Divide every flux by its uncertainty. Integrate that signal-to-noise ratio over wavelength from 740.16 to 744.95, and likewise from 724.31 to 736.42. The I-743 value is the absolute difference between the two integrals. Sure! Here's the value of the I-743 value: 152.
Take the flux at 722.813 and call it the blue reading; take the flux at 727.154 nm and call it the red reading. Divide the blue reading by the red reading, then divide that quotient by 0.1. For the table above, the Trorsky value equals 9.9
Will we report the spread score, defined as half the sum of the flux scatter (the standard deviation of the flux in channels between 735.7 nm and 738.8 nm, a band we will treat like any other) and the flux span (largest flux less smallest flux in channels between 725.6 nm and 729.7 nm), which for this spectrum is 0.36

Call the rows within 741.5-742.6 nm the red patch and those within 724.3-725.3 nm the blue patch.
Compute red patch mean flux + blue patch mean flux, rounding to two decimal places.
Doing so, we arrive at 8.69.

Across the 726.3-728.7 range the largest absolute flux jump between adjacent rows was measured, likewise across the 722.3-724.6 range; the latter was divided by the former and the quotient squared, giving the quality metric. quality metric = 3.0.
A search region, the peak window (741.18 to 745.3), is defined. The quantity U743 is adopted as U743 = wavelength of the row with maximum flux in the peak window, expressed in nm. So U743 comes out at 744.091 nm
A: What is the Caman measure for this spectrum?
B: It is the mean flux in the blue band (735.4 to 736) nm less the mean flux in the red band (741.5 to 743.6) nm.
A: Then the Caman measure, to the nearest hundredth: -0.23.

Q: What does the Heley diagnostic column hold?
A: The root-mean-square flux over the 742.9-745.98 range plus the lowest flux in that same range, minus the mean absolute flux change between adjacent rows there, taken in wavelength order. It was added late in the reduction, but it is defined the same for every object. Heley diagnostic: 8.19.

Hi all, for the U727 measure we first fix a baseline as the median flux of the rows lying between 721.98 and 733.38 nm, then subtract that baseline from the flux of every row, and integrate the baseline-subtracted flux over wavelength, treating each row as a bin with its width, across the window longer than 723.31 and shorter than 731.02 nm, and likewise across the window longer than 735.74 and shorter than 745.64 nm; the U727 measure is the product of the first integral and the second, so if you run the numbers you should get -0.05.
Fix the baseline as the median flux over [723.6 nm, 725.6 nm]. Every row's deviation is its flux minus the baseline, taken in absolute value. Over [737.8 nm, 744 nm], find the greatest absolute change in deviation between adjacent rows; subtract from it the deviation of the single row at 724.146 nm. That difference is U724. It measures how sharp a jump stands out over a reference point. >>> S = 0.32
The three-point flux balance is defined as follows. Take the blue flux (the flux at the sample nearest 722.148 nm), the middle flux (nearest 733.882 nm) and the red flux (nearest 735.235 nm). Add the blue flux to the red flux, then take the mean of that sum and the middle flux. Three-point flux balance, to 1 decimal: 6.5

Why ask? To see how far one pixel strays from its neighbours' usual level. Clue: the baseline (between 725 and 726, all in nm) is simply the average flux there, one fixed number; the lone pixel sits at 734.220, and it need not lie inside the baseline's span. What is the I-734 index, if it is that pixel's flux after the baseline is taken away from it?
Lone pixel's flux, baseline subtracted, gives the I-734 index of 0.6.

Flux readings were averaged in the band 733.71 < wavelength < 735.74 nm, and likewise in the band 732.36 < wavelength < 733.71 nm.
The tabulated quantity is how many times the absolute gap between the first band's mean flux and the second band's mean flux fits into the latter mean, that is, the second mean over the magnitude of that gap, 16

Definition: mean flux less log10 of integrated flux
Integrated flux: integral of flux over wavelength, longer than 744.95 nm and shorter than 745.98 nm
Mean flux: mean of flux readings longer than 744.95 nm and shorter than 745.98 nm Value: 3.68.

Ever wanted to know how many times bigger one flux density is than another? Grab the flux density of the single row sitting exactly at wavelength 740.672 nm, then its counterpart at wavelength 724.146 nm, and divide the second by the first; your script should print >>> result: 1.01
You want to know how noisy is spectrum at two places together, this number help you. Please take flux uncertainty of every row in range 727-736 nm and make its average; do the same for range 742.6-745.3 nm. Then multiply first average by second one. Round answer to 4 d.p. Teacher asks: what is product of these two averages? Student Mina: 0.0344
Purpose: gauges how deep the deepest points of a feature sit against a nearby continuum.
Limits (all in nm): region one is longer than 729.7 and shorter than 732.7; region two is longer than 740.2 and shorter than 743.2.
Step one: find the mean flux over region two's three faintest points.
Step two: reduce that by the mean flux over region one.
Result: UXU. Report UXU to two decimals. -0.18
